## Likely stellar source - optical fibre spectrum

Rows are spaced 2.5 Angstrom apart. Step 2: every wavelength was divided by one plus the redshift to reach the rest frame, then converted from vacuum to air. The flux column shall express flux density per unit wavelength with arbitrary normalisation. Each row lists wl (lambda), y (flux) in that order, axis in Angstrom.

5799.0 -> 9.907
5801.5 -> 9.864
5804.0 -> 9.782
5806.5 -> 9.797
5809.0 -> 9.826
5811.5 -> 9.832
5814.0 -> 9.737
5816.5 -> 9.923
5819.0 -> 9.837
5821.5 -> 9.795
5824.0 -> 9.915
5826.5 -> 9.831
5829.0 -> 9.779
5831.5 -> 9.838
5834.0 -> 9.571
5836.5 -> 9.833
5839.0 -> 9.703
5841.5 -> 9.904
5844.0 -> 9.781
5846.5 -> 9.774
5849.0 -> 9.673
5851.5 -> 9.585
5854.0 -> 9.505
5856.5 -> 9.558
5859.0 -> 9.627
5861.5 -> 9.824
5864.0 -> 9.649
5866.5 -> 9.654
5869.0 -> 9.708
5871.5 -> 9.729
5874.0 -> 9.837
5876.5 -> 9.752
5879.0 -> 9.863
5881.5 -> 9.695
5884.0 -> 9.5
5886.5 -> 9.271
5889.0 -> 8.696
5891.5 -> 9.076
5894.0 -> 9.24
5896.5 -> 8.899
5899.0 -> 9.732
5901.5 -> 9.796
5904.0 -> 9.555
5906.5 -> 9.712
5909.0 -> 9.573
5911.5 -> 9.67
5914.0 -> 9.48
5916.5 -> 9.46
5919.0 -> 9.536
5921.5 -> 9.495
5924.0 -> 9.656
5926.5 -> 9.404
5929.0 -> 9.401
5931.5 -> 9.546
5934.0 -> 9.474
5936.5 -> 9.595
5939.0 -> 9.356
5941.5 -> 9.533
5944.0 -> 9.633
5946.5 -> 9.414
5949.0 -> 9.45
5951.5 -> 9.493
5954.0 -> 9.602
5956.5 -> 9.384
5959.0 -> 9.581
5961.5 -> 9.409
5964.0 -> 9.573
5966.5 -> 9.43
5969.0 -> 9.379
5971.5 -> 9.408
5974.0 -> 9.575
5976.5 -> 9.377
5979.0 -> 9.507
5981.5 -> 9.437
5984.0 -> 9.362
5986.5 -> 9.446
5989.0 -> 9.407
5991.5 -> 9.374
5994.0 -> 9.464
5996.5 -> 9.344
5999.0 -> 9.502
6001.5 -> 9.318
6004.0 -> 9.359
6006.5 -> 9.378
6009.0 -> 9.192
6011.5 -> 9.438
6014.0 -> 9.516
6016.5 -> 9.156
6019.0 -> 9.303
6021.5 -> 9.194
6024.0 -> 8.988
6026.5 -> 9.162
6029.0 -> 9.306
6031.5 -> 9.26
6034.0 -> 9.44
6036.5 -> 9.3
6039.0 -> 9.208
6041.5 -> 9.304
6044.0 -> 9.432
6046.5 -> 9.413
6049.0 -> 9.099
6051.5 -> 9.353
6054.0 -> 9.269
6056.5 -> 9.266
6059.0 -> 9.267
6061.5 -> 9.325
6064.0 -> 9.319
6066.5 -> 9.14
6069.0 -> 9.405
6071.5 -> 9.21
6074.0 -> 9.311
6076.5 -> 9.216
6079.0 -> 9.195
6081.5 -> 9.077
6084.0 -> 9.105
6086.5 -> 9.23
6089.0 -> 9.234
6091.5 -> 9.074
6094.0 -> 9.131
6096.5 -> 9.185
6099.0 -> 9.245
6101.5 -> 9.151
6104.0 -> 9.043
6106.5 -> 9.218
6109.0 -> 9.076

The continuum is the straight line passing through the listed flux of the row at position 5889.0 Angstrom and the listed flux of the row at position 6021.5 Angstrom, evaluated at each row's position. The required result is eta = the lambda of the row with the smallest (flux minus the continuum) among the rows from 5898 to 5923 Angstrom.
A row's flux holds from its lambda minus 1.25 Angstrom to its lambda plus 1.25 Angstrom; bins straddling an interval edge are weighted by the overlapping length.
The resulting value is 5916.5 Angstrom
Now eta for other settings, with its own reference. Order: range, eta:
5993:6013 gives 6009.0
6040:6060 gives 6049.0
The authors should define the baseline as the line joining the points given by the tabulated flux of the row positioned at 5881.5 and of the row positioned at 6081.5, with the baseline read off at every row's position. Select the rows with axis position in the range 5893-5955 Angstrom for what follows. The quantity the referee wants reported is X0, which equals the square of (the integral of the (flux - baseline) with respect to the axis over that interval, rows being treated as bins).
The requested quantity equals 11.5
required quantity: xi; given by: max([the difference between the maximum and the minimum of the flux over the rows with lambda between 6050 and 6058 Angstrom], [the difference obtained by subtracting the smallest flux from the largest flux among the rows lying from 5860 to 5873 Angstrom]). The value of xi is 0.175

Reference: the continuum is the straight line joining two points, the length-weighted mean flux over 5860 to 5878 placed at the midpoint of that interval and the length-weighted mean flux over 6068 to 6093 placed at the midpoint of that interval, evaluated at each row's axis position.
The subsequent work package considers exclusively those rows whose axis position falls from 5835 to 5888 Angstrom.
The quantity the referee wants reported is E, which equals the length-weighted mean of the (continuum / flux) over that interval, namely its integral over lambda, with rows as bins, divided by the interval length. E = 1.008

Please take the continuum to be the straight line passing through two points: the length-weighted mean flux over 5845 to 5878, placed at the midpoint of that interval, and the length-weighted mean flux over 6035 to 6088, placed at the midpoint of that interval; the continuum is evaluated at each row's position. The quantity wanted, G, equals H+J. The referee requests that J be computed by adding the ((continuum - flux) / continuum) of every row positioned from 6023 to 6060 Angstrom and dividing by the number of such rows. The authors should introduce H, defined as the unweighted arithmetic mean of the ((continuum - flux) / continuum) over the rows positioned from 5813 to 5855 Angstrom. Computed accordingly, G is 0.001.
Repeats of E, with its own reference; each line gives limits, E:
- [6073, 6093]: 1.002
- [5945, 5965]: 1.003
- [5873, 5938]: 1.017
